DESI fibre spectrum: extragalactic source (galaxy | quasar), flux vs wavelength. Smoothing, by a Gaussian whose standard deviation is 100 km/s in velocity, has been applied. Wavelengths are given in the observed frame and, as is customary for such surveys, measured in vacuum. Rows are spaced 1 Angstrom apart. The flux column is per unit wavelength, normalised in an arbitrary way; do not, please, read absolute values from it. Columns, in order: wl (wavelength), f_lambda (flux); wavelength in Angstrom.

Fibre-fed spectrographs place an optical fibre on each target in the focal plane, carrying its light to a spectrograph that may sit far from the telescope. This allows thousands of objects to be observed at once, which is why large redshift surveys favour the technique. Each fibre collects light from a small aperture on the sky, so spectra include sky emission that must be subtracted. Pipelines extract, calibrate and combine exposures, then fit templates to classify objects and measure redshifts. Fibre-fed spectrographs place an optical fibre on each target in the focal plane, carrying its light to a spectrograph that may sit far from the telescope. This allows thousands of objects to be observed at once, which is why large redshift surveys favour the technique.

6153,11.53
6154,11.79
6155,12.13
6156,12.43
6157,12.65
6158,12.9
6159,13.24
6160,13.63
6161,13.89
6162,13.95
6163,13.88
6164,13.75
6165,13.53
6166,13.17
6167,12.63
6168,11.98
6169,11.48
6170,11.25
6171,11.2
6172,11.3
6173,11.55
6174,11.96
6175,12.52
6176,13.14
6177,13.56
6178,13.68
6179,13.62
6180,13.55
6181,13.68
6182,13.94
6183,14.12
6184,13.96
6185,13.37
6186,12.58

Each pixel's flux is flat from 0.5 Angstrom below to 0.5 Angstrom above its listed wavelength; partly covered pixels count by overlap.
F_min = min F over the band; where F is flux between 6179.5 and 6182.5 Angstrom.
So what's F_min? 13.55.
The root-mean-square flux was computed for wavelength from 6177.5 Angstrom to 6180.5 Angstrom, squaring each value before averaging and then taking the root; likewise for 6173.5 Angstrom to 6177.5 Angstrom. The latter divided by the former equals 0.94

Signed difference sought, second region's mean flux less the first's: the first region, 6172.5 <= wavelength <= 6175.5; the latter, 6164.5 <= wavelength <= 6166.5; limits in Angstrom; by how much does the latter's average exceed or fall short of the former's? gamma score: 1.3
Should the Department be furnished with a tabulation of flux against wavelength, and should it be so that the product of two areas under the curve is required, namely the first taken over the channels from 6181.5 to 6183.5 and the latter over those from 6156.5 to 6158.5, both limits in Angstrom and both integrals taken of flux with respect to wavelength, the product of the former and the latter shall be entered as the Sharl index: 717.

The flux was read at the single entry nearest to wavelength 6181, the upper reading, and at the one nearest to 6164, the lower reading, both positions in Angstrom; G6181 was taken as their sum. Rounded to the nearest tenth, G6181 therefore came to 27.4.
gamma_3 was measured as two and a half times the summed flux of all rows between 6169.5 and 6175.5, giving 174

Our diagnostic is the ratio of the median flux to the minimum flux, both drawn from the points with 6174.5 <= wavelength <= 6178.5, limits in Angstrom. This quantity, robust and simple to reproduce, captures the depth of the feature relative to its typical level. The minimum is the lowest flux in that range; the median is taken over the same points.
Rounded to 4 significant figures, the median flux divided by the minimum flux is 1.066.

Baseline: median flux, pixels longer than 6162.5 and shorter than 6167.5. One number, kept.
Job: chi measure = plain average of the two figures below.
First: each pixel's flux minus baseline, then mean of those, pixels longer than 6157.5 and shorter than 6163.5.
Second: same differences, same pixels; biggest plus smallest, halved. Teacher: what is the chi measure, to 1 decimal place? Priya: 0.0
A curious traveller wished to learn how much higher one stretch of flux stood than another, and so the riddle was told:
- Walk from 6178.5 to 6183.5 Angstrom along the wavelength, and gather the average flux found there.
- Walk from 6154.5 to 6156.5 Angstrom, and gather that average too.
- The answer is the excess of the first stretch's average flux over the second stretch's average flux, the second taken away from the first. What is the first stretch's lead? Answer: 1.5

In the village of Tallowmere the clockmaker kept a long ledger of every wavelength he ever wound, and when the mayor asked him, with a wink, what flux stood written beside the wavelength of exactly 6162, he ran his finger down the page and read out 13.95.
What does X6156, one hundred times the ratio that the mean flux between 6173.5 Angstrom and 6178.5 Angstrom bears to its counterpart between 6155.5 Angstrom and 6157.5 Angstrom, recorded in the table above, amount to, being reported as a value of 103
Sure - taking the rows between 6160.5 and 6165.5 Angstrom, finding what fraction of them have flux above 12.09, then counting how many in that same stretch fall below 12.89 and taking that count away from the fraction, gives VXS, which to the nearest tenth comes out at 1.0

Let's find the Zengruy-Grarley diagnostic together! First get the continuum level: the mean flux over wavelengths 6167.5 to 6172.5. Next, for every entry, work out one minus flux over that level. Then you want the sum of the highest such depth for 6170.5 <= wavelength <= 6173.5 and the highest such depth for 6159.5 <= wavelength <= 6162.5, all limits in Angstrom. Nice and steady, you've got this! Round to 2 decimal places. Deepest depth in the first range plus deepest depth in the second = -0.17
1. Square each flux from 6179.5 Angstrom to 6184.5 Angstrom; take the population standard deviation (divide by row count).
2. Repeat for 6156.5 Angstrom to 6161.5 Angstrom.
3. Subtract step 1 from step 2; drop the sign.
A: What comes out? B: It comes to 6.4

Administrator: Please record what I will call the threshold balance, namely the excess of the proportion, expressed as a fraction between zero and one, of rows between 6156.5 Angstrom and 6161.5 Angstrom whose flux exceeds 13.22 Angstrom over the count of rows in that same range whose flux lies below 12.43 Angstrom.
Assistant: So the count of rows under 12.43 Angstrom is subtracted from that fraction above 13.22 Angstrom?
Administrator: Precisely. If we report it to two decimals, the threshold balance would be 0.60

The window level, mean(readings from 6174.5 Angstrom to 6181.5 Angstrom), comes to 13.4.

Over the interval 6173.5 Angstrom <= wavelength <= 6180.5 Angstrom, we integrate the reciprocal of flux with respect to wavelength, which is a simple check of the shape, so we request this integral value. 0.53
